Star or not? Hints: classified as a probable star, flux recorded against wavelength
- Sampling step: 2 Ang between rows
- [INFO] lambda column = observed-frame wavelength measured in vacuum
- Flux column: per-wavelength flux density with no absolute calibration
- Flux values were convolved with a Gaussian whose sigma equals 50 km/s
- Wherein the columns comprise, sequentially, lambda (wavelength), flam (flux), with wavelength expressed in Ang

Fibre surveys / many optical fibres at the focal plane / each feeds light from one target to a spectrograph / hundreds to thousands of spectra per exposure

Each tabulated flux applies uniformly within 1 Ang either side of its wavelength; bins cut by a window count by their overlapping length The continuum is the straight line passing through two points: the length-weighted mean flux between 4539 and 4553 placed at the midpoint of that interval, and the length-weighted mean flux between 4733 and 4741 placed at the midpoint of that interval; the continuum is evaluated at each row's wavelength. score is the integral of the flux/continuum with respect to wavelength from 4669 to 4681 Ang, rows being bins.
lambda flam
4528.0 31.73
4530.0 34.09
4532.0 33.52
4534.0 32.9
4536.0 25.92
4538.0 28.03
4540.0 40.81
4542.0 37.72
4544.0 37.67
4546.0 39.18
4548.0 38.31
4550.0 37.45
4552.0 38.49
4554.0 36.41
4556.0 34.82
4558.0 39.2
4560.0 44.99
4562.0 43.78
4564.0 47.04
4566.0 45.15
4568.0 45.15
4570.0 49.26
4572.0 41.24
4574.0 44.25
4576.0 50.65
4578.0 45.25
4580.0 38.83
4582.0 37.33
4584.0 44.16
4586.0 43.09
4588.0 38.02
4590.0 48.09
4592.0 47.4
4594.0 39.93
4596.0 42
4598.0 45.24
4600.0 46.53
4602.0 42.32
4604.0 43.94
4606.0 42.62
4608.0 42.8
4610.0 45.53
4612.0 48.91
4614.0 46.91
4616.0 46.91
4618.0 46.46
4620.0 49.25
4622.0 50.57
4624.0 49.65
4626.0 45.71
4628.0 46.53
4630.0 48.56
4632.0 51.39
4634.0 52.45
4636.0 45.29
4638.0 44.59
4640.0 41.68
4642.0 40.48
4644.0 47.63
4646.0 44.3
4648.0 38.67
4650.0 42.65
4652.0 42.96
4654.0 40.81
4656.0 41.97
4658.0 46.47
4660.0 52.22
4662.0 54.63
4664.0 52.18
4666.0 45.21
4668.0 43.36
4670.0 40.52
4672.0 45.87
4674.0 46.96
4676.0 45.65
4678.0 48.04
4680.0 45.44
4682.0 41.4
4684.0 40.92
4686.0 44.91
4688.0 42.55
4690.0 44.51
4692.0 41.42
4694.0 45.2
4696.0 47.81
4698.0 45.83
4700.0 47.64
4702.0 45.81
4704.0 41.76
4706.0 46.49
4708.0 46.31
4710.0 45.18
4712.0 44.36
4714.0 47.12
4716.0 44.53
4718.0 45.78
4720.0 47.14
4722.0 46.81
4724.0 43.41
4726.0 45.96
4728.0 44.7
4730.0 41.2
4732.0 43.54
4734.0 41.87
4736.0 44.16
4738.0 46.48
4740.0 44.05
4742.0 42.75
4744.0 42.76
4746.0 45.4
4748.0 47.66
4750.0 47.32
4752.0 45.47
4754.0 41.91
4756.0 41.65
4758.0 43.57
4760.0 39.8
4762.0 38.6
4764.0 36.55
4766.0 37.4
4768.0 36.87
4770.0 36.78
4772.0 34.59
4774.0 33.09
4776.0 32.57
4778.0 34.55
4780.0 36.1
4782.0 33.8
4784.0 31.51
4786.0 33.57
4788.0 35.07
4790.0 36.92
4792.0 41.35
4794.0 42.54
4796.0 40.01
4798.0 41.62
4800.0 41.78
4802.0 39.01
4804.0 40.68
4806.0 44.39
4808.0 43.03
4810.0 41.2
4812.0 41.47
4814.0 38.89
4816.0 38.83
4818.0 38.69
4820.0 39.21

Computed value 12.9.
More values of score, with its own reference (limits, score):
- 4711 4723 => 12.7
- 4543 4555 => 11.8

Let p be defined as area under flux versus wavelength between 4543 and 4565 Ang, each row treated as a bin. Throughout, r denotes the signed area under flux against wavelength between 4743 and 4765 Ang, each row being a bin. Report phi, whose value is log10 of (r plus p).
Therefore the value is 3.26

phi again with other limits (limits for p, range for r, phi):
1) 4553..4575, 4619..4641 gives 3.30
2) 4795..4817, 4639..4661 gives 3.27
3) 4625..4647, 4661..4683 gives 3.31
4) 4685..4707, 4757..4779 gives 3.25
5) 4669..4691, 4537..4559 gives 3.25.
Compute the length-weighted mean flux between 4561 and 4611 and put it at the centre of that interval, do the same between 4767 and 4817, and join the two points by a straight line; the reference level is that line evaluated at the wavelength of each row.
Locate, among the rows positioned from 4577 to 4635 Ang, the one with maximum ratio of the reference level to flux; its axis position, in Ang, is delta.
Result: 4582.0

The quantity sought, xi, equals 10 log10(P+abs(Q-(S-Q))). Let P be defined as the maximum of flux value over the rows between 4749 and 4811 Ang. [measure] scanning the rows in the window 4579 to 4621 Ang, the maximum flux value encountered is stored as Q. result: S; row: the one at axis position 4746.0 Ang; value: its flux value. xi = 20.0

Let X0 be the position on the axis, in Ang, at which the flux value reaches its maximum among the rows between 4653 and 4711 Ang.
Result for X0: 4662.0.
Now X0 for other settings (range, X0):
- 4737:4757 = 4748.0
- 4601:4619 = 4612.0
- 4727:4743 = 4738.0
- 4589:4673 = 4662.0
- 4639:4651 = 4644.0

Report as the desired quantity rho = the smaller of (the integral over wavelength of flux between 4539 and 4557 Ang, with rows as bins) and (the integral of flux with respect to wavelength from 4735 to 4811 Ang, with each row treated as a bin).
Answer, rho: 682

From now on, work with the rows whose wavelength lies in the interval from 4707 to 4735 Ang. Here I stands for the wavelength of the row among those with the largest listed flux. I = 4720.0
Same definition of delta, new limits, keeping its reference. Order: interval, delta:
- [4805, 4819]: 4818.0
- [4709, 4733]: 4730.0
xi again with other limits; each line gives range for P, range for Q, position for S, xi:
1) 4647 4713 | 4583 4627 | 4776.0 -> 20.9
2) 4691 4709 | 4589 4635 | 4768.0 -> 20.6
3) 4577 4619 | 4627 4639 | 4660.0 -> 20.1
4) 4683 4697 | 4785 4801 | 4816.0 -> 19.7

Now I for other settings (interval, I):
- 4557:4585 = 4576.0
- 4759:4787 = 4760.0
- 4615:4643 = 4634.0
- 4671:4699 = 4678.0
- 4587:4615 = 4612.0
